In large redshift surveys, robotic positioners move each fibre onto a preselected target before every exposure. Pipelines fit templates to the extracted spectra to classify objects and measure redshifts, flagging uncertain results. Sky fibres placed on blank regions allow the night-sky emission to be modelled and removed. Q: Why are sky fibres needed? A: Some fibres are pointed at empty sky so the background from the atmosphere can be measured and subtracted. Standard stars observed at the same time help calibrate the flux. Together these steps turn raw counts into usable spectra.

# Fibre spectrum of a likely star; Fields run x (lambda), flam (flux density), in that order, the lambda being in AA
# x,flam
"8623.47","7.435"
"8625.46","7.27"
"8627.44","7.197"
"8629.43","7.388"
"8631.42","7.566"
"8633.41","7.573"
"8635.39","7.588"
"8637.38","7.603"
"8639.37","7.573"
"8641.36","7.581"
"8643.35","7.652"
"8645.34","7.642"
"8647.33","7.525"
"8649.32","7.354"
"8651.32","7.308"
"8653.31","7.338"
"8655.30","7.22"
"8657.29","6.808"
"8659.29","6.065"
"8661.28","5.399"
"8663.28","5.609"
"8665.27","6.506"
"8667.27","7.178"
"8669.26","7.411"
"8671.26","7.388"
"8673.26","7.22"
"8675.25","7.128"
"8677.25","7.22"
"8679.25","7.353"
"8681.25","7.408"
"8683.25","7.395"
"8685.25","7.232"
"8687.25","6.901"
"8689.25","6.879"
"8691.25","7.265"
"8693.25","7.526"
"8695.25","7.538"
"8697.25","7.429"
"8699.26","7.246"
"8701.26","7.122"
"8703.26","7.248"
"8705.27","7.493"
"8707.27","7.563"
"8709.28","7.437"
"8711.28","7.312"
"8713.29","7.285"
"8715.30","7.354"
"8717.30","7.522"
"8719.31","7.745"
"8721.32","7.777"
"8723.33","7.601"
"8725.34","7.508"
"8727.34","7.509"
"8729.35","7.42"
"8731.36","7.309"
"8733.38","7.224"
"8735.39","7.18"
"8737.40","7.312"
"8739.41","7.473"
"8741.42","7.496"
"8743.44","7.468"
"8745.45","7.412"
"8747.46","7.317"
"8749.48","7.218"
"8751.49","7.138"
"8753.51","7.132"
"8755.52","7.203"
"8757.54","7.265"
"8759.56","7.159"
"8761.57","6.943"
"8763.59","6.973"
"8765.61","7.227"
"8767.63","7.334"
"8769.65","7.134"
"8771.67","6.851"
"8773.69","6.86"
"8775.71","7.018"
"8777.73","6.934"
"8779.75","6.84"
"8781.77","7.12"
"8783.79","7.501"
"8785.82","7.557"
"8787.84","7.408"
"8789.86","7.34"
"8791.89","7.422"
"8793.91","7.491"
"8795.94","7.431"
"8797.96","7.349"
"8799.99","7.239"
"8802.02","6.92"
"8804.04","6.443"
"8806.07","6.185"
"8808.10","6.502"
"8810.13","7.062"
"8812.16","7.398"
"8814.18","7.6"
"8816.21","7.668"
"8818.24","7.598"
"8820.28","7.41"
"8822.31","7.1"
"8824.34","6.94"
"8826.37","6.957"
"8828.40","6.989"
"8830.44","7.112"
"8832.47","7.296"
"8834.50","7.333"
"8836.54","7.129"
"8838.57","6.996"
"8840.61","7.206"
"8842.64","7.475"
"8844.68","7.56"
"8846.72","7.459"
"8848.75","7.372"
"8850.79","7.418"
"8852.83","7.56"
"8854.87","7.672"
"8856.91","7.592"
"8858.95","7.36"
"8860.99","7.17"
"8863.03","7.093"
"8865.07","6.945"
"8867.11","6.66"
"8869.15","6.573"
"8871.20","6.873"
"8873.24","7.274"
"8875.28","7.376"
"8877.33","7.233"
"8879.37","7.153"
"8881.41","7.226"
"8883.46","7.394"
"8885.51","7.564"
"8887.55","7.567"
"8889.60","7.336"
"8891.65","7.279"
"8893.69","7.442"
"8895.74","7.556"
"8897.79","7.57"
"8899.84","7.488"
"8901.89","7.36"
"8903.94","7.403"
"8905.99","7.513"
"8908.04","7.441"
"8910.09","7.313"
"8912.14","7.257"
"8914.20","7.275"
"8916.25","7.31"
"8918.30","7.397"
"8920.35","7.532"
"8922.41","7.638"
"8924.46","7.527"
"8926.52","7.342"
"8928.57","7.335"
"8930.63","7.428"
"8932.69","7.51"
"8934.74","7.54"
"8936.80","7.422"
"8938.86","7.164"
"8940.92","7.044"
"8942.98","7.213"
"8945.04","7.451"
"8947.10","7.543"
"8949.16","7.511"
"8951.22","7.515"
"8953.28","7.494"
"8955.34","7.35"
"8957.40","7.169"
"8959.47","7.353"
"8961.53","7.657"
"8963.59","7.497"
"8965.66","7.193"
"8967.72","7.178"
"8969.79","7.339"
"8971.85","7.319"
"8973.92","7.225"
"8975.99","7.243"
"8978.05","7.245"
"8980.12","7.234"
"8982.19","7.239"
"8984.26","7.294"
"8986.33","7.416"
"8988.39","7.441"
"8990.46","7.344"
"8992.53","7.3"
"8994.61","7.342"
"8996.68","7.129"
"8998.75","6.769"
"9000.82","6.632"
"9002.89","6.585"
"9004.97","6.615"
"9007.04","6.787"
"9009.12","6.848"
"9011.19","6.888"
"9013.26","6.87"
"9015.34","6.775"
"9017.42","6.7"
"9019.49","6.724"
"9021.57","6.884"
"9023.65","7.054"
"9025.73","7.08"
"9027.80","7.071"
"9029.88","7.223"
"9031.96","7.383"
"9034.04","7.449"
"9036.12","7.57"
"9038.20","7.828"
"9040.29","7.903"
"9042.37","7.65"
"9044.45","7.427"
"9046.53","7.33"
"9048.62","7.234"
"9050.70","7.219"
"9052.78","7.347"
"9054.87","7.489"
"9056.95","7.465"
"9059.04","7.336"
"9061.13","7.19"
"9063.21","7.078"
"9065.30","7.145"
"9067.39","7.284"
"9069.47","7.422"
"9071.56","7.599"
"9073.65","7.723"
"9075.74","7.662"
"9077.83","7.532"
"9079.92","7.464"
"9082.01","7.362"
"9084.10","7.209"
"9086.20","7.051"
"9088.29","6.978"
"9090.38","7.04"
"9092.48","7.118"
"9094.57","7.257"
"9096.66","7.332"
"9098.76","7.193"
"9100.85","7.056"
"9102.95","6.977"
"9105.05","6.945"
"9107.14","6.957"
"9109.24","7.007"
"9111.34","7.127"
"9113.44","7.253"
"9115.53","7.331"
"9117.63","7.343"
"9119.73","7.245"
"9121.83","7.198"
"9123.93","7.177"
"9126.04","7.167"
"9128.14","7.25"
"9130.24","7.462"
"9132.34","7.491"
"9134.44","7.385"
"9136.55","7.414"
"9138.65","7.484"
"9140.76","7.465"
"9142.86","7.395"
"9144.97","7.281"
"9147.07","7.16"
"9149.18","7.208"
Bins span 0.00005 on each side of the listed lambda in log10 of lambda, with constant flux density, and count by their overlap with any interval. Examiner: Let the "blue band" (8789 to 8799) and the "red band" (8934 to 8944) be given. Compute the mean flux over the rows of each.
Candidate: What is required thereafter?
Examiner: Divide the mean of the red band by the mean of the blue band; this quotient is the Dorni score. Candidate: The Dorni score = 0.98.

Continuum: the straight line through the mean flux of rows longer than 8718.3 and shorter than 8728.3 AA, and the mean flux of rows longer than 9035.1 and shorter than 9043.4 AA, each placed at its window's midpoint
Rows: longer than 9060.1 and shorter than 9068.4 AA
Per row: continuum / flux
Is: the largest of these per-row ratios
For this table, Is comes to 1.09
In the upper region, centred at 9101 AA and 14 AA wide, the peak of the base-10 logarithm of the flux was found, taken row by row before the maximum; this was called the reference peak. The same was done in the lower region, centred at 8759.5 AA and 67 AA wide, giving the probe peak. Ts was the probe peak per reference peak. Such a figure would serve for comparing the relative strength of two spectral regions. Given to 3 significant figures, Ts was 1.02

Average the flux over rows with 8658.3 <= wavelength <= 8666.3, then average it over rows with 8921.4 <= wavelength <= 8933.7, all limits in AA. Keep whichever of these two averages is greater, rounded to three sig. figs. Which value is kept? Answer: 7.46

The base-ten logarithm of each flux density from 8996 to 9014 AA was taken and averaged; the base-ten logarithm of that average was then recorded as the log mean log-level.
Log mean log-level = -0.0800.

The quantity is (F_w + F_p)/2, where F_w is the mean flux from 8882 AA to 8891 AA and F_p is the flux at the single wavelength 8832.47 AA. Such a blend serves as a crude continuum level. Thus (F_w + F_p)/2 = 7.4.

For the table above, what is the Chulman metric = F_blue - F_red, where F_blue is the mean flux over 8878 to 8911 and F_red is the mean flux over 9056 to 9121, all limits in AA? 0.17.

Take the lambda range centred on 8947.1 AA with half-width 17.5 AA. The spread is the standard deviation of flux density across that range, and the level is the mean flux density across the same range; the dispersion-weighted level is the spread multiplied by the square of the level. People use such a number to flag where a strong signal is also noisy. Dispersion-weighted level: 9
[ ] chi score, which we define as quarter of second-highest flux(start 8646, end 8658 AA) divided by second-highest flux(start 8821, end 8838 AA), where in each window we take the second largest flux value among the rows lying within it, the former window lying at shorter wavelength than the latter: 0.252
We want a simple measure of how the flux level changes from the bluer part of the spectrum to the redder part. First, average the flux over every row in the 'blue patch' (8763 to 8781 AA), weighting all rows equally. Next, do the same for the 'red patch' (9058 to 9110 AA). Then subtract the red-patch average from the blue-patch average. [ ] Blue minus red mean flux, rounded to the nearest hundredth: -0.22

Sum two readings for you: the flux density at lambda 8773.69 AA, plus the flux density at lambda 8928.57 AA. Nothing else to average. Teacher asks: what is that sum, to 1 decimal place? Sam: 14.2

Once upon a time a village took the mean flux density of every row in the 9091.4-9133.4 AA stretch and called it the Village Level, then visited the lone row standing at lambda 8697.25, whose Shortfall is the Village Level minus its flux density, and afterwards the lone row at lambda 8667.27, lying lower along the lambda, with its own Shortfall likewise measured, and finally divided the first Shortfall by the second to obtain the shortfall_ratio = -14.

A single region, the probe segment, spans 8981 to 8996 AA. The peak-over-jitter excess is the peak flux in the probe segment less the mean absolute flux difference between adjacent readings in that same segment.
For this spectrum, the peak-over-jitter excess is 7.38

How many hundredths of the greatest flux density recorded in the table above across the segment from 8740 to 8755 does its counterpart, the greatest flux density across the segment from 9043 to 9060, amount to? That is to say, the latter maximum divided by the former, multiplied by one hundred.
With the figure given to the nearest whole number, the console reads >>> 100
